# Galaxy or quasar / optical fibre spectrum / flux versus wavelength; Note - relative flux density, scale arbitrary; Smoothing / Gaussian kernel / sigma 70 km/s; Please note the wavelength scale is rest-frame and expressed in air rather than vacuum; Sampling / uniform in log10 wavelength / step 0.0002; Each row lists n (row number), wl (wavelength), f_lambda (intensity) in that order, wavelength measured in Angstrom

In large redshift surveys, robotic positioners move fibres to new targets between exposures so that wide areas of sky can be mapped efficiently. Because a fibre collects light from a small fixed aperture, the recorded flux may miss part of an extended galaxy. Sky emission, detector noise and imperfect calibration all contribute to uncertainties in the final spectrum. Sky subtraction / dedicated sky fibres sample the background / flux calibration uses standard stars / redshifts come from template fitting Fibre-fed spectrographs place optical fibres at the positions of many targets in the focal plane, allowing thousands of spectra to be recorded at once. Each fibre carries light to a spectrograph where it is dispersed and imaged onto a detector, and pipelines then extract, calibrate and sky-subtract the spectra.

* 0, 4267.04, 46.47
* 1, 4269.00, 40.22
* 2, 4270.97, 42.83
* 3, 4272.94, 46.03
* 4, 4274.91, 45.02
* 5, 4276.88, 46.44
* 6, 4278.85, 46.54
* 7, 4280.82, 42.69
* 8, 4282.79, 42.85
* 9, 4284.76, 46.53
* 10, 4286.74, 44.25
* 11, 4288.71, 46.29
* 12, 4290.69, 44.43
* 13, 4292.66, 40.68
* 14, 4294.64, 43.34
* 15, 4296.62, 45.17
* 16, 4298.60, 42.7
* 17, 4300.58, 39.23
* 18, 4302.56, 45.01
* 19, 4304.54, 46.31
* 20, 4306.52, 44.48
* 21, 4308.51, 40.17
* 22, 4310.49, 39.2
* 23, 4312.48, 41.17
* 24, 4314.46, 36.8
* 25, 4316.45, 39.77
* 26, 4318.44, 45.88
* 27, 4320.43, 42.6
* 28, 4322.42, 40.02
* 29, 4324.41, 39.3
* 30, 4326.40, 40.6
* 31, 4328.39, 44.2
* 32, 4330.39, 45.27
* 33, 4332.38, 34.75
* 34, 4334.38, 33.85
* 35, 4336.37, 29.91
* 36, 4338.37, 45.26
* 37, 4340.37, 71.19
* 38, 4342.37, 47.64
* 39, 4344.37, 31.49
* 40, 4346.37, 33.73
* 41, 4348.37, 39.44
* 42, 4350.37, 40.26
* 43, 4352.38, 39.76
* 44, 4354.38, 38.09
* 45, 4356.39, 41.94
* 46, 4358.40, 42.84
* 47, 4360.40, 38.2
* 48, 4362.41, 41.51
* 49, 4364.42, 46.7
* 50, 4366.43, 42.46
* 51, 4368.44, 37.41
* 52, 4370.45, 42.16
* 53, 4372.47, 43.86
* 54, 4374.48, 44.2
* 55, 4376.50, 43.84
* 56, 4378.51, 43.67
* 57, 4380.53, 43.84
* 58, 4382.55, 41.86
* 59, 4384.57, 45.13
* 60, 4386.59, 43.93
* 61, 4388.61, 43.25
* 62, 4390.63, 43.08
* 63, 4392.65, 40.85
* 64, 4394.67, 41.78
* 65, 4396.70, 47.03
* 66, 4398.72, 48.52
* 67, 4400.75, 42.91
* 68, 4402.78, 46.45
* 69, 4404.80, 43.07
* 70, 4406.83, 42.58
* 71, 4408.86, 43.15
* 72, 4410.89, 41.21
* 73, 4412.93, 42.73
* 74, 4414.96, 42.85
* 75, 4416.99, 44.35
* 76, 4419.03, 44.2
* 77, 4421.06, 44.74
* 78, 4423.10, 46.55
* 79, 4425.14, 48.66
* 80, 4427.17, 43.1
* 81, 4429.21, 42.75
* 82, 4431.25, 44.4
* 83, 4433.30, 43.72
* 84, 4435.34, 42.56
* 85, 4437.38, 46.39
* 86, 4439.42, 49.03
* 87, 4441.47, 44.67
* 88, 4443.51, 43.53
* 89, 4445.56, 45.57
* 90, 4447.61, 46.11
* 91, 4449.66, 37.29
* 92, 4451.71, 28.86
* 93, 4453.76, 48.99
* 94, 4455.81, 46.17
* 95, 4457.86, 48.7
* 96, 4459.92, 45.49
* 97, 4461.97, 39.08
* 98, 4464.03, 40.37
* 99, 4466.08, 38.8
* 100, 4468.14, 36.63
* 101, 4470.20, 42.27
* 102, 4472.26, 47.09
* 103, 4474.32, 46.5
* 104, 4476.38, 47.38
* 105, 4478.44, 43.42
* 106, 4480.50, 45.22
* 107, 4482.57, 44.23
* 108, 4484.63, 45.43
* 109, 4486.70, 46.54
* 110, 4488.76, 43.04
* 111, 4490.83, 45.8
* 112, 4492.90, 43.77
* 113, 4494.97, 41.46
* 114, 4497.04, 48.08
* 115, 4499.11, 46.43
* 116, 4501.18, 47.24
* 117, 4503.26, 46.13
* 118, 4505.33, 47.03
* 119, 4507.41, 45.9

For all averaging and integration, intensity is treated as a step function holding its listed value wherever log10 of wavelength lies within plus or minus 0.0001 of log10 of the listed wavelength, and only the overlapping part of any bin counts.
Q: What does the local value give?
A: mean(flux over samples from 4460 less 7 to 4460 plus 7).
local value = 43.9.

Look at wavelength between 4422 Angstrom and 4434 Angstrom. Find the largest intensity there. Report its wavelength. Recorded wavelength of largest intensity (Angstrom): 4425.14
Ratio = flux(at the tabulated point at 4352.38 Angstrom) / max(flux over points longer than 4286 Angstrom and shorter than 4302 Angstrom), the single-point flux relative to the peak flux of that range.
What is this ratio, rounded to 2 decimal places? 0.86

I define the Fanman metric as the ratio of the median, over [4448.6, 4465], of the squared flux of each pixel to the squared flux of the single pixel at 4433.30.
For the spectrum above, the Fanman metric 0.97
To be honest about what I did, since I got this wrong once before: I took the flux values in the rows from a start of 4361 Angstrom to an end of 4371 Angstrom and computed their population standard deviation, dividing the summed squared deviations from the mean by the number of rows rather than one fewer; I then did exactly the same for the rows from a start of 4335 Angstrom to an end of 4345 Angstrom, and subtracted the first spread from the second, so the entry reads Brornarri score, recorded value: 11.9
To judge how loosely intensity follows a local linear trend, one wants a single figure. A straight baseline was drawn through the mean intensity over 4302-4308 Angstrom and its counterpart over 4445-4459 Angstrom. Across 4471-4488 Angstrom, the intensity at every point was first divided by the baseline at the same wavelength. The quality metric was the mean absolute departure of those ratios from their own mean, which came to 0.03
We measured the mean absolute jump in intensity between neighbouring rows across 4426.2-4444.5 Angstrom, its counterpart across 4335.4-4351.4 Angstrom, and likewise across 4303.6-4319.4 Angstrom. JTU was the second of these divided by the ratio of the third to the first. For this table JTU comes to 7.9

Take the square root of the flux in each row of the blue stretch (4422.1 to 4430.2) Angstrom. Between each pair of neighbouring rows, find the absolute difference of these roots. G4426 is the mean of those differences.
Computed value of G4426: 0.20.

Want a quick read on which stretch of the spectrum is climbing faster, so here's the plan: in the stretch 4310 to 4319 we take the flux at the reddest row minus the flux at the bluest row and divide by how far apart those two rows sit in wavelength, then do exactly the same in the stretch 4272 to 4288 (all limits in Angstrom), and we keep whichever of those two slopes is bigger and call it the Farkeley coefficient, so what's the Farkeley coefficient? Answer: 0.84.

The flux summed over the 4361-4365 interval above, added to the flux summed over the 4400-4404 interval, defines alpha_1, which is 178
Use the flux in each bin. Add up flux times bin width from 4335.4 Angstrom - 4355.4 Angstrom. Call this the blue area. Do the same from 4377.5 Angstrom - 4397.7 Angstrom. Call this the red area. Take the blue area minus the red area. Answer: -44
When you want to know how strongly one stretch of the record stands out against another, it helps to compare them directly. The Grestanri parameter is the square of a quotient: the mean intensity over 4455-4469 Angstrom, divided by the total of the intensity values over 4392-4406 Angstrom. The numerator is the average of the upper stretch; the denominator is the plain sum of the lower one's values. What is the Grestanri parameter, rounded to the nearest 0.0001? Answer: 0.0184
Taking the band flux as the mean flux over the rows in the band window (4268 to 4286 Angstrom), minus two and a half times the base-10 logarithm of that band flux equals -4.12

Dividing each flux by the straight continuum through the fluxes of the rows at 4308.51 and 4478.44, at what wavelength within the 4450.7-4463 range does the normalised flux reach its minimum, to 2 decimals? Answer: 4451.71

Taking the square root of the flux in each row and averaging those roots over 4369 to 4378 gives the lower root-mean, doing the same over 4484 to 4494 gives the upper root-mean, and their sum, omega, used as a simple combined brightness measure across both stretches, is 13.3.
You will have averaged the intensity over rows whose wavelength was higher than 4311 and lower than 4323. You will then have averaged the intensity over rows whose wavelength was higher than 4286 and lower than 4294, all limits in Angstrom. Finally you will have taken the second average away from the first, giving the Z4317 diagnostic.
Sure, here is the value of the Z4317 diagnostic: -2.9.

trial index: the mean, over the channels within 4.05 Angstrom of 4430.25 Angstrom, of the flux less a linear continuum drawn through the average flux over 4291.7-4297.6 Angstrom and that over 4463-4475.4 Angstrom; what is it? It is 1.3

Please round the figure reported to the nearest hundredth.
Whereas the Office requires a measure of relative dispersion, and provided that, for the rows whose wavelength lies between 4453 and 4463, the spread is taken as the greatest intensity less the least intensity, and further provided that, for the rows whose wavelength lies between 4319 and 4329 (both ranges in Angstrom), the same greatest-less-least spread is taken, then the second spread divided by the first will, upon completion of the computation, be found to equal 0.49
